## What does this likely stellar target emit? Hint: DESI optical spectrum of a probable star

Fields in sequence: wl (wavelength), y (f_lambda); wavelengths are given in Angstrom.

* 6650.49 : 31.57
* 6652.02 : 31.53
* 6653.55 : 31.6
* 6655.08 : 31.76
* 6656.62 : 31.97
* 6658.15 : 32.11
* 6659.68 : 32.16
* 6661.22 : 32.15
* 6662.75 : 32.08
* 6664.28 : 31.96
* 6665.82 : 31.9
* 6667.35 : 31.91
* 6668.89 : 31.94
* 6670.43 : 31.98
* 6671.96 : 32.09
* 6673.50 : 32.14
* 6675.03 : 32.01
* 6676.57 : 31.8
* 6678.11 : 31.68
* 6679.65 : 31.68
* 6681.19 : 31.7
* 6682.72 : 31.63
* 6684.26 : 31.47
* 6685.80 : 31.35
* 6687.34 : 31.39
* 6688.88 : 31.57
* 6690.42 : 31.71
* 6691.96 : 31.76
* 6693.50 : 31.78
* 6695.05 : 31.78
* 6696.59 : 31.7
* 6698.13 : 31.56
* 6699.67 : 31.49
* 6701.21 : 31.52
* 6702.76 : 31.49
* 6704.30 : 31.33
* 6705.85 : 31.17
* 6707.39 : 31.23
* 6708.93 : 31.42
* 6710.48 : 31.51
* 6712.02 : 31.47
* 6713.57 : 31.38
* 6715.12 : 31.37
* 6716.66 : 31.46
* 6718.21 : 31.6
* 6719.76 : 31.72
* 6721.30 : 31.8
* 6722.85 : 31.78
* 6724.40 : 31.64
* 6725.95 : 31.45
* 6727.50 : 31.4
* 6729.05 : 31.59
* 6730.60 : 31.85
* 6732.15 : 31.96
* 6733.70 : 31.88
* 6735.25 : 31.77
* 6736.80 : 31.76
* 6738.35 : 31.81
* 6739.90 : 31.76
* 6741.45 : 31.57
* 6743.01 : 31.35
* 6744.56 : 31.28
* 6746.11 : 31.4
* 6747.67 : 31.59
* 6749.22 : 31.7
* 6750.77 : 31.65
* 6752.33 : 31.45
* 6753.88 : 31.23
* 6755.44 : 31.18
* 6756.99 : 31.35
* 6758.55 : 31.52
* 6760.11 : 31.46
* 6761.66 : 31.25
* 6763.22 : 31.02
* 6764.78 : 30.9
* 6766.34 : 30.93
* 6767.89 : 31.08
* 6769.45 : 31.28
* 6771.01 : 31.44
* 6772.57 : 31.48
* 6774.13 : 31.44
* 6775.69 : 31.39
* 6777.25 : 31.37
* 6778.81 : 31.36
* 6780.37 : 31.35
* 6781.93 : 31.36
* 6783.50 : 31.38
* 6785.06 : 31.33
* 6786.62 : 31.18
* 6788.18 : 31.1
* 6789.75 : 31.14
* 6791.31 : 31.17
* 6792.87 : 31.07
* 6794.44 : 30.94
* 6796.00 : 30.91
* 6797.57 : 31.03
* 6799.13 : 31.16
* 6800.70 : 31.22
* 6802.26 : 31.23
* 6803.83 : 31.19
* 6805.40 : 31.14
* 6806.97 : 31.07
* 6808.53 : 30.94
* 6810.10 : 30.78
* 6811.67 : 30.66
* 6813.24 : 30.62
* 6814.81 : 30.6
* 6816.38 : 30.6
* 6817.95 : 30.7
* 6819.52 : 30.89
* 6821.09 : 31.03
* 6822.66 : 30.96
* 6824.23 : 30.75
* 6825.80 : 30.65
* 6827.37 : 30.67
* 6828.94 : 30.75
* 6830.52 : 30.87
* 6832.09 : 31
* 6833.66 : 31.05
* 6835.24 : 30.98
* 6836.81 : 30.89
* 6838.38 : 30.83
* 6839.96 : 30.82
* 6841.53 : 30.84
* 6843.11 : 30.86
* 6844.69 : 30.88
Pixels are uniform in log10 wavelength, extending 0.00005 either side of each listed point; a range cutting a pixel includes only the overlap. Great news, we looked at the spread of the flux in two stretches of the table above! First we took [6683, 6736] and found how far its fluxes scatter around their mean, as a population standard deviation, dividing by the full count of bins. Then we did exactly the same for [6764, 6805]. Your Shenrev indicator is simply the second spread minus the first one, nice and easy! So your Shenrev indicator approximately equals -0.019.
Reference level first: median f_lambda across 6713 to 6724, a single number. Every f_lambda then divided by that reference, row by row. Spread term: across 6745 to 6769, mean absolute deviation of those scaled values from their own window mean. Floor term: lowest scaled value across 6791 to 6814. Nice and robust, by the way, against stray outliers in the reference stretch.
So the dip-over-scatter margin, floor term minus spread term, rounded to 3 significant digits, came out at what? 0.962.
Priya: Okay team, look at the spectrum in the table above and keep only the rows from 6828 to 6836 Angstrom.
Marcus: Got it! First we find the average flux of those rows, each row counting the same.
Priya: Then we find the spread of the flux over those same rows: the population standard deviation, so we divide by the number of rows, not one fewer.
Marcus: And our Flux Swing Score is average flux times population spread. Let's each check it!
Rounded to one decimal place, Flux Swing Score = 3.3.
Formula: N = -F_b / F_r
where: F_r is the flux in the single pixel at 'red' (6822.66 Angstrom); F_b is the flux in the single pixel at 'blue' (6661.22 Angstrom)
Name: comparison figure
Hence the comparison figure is -1.04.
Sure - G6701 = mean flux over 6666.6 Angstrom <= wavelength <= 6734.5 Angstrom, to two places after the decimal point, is 31.64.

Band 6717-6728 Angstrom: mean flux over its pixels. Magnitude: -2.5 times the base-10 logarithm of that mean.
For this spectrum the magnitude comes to -3.75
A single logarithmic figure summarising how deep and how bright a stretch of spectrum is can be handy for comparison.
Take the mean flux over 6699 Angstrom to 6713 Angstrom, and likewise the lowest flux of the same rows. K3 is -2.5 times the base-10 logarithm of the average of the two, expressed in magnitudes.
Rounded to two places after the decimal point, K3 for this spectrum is -3.74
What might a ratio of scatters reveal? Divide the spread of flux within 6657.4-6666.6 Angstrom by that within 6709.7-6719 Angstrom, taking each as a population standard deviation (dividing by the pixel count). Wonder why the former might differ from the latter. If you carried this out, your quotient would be 1.2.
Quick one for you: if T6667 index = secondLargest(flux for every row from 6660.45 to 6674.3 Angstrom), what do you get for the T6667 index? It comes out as 32.14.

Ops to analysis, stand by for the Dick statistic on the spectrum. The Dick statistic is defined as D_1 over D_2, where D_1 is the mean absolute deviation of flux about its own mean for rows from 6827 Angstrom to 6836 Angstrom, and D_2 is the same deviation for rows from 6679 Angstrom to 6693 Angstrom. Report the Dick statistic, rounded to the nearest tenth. 1.0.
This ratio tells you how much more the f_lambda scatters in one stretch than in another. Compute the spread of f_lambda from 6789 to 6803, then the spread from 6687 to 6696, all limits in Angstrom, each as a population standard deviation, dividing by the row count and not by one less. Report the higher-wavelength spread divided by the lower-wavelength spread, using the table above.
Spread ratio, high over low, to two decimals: 0.77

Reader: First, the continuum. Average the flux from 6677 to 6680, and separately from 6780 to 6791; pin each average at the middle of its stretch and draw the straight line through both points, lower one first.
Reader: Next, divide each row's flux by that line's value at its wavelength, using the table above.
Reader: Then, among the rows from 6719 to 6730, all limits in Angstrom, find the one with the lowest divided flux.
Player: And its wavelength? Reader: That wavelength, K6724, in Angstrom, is 6727.50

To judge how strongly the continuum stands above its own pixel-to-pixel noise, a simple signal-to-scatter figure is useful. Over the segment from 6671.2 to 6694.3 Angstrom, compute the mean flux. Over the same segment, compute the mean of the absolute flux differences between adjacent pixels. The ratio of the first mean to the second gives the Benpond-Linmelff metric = 339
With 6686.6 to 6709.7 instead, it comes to 337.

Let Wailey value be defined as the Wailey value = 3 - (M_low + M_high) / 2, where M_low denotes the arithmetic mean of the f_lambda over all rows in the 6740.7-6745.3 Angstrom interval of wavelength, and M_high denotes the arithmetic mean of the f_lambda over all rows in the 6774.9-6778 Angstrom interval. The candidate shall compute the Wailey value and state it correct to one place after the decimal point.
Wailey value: -28.4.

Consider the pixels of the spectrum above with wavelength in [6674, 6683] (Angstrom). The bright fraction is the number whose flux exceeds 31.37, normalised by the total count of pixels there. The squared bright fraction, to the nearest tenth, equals 1.0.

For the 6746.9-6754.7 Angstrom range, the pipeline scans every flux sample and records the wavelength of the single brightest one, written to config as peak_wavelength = 6749.22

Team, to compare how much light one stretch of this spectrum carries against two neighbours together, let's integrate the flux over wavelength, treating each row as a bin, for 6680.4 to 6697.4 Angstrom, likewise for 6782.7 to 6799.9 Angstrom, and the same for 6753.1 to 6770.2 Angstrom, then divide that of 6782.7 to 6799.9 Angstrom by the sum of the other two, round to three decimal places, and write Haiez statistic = 0.500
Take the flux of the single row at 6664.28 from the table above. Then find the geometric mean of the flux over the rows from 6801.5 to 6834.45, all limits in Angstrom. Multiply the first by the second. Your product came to 986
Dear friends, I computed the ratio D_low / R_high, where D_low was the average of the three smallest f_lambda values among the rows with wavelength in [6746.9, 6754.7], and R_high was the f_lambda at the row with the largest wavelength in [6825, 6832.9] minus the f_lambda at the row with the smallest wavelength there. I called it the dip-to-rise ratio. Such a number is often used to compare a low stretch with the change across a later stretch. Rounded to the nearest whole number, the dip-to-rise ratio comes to 90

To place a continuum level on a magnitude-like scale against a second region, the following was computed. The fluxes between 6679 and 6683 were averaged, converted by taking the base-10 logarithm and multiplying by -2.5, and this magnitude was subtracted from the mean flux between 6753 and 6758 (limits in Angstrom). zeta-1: 35.0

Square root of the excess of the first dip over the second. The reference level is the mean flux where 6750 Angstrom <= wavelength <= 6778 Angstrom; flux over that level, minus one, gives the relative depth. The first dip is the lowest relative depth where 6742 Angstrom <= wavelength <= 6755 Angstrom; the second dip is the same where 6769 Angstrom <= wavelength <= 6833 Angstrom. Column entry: 0.14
